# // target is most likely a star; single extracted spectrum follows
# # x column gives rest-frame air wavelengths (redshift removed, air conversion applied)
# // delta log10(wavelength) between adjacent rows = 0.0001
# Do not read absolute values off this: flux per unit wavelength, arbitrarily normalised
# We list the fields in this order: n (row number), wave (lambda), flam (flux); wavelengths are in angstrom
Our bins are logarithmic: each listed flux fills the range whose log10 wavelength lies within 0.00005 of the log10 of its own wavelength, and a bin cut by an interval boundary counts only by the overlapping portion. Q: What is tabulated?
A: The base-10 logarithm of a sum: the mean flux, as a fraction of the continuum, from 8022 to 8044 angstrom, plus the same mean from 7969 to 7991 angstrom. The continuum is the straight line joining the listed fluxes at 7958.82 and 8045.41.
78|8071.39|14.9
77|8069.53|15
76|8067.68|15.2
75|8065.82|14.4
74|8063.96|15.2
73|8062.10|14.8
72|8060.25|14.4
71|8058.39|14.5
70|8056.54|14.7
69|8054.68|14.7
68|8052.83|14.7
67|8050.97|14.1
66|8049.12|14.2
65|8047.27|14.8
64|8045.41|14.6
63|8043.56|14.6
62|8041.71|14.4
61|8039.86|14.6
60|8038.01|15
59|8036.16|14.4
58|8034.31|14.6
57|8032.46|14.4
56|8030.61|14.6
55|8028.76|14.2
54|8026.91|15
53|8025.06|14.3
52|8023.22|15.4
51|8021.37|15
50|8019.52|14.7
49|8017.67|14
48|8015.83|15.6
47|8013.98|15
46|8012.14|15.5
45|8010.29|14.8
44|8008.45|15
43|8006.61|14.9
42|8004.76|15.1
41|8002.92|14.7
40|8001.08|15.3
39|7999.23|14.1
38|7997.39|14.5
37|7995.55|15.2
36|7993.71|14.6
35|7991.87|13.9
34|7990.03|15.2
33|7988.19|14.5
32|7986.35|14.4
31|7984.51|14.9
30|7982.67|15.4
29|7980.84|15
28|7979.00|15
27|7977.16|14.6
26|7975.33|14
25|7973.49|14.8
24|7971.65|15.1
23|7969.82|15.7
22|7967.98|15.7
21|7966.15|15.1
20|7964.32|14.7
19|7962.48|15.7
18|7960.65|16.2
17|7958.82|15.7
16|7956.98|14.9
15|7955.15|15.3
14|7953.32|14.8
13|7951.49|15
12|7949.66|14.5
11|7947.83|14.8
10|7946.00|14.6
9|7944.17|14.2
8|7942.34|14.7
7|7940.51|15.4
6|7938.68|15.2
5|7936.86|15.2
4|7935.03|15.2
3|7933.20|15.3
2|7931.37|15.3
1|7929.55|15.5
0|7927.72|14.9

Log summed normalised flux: 0.291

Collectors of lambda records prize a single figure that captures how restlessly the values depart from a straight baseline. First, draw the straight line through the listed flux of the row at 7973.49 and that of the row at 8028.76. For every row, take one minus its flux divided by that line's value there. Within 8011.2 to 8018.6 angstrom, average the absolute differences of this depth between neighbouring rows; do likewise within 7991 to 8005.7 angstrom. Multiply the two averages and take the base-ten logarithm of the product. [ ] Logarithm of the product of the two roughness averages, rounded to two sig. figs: -2.5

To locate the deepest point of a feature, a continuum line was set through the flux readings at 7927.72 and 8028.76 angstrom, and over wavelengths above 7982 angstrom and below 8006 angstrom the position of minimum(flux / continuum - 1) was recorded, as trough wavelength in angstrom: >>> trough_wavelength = 7991.87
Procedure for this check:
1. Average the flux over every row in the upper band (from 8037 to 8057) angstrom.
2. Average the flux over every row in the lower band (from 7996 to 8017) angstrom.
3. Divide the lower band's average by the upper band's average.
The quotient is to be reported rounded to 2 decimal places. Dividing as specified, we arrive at 1.03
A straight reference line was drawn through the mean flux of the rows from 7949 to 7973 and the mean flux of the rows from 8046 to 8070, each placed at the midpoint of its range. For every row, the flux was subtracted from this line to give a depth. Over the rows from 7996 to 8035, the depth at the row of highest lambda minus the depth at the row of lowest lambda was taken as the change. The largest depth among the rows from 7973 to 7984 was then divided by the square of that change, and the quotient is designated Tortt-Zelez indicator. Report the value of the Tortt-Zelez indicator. 11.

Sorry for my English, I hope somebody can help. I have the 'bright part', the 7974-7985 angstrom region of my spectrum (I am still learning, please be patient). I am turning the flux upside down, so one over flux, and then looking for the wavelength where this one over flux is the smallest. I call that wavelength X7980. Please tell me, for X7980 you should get 7982.67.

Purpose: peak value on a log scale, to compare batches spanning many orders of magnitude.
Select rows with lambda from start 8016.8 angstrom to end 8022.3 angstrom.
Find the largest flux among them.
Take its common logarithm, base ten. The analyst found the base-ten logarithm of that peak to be 1.18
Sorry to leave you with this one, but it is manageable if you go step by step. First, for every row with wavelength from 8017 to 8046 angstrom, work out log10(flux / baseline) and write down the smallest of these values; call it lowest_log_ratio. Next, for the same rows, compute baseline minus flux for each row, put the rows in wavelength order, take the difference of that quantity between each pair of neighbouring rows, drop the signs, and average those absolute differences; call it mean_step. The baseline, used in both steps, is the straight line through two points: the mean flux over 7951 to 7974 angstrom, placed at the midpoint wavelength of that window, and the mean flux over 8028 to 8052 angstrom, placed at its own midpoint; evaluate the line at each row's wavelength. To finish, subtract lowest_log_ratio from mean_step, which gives 0.45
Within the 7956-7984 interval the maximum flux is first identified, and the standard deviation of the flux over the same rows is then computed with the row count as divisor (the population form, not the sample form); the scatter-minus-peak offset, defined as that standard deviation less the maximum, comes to -15.7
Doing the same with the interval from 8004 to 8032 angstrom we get -15.2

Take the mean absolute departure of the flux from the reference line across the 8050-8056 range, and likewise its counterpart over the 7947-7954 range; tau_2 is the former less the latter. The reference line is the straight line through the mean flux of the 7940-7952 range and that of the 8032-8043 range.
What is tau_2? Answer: 0.1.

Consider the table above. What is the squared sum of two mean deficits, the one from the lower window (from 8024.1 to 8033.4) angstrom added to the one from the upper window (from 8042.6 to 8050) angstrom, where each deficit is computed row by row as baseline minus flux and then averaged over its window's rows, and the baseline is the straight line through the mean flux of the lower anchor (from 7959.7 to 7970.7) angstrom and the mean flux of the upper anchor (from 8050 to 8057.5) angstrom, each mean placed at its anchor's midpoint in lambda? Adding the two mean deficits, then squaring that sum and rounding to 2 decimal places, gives 0.16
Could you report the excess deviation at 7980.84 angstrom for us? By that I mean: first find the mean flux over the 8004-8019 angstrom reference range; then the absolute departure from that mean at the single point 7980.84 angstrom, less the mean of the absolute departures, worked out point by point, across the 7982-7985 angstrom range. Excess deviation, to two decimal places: -0.24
